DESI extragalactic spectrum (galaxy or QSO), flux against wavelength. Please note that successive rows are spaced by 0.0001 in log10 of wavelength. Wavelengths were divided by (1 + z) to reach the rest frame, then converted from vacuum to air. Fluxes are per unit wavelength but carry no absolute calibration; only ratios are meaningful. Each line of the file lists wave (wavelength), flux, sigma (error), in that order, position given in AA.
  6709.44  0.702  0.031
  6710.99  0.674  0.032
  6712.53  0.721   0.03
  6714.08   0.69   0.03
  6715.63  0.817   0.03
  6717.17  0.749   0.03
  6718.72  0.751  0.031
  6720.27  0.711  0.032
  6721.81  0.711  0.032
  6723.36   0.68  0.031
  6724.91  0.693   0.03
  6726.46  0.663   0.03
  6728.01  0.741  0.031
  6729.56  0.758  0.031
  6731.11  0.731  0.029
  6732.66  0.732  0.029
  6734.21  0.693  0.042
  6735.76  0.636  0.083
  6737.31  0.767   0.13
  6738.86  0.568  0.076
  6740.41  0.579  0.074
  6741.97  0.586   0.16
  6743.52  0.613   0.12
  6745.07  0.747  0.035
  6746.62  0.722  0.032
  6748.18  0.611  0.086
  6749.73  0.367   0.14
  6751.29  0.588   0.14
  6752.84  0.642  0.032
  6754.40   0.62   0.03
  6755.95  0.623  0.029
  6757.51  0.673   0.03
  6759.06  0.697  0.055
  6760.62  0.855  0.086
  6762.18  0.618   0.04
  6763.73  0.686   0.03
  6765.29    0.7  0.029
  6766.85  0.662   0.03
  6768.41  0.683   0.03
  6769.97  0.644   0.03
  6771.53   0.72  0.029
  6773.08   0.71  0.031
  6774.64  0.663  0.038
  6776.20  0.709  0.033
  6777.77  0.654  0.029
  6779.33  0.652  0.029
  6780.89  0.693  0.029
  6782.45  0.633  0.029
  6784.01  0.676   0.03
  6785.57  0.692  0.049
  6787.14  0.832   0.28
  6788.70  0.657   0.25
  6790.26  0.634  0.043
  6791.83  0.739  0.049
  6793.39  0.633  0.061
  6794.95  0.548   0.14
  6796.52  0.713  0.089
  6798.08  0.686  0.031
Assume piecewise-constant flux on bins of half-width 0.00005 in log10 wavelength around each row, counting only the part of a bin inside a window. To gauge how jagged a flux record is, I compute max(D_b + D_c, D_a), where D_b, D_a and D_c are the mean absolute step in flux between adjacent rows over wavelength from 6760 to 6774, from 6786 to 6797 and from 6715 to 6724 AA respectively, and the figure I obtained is 0.110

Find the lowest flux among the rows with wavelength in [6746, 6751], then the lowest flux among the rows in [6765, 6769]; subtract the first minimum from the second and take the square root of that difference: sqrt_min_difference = 0.54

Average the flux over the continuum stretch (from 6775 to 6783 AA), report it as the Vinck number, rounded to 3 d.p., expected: 0.668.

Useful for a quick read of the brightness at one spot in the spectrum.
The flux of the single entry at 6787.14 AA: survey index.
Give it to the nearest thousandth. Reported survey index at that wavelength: 0.832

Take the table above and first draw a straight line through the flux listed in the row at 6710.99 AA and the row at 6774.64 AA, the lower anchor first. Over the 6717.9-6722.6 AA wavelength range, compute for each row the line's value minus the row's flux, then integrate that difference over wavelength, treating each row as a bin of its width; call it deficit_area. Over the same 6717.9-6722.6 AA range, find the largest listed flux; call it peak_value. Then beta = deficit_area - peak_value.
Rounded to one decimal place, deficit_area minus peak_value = -1.0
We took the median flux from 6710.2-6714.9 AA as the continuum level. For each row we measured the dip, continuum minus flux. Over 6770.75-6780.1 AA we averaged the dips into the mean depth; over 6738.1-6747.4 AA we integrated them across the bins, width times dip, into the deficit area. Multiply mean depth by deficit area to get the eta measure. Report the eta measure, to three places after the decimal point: 0.003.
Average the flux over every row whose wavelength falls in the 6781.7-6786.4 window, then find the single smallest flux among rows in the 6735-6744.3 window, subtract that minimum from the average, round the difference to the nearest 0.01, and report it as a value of 0.10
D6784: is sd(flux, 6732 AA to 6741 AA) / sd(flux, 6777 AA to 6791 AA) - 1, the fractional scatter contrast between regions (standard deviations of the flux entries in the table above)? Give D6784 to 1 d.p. 0.3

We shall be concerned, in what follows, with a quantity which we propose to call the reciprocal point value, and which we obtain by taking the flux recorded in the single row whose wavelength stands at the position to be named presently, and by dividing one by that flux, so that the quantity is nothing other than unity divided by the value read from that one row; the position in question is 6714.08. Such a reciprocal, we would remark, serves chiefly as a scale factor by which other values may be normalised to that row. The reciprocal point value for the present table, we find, 1.45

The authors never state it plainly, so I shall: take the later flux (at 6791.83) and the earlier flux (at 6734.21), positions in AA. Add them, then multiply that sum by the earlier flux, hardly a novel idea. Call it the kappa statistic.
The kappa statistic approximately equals 0.99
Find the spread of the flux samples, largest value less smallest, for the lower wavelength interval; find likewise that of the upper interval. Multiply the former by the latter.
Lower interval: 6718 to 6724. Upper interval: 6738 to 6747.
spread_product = 0.013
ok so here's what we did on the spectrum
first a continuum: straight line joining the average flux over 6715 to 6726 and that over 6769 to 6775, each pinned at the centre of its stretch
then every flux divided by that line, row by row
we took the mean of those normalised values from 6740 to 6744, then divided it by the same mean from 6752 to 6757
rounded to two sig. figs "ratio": 0.93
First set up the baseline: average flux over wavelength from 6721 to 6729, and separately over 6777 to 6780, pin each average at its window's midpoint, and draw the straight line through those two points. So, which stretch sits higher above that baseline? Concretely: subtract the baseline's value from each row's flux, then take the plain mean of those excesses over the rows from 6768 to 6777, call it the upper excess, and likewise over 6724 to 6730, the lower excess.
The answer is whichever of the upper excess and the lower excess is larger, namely 0.030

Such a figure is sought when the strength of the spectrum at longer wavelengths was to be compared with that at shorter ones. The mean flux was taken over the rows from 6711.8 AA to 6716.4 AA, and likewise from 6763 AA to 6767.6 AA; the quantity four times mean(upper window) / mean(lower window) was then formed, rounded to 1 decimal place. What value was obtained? 3.7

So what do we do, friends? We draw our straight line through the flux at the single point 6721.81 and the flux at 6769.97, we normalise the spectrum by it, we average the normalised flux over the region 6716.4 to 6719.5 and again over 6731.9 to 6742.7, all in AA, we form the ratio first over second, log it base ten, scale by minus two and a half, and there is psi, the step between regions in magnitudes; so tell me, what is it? -0.11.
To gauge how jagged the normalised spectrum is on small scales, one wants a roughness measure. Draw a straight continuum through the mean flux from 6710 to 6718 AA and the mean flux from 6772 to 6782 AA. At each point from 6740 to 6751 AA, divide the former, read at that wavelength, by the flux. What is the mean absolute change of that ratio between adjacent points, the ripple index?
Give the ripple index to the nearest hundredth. 0.21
